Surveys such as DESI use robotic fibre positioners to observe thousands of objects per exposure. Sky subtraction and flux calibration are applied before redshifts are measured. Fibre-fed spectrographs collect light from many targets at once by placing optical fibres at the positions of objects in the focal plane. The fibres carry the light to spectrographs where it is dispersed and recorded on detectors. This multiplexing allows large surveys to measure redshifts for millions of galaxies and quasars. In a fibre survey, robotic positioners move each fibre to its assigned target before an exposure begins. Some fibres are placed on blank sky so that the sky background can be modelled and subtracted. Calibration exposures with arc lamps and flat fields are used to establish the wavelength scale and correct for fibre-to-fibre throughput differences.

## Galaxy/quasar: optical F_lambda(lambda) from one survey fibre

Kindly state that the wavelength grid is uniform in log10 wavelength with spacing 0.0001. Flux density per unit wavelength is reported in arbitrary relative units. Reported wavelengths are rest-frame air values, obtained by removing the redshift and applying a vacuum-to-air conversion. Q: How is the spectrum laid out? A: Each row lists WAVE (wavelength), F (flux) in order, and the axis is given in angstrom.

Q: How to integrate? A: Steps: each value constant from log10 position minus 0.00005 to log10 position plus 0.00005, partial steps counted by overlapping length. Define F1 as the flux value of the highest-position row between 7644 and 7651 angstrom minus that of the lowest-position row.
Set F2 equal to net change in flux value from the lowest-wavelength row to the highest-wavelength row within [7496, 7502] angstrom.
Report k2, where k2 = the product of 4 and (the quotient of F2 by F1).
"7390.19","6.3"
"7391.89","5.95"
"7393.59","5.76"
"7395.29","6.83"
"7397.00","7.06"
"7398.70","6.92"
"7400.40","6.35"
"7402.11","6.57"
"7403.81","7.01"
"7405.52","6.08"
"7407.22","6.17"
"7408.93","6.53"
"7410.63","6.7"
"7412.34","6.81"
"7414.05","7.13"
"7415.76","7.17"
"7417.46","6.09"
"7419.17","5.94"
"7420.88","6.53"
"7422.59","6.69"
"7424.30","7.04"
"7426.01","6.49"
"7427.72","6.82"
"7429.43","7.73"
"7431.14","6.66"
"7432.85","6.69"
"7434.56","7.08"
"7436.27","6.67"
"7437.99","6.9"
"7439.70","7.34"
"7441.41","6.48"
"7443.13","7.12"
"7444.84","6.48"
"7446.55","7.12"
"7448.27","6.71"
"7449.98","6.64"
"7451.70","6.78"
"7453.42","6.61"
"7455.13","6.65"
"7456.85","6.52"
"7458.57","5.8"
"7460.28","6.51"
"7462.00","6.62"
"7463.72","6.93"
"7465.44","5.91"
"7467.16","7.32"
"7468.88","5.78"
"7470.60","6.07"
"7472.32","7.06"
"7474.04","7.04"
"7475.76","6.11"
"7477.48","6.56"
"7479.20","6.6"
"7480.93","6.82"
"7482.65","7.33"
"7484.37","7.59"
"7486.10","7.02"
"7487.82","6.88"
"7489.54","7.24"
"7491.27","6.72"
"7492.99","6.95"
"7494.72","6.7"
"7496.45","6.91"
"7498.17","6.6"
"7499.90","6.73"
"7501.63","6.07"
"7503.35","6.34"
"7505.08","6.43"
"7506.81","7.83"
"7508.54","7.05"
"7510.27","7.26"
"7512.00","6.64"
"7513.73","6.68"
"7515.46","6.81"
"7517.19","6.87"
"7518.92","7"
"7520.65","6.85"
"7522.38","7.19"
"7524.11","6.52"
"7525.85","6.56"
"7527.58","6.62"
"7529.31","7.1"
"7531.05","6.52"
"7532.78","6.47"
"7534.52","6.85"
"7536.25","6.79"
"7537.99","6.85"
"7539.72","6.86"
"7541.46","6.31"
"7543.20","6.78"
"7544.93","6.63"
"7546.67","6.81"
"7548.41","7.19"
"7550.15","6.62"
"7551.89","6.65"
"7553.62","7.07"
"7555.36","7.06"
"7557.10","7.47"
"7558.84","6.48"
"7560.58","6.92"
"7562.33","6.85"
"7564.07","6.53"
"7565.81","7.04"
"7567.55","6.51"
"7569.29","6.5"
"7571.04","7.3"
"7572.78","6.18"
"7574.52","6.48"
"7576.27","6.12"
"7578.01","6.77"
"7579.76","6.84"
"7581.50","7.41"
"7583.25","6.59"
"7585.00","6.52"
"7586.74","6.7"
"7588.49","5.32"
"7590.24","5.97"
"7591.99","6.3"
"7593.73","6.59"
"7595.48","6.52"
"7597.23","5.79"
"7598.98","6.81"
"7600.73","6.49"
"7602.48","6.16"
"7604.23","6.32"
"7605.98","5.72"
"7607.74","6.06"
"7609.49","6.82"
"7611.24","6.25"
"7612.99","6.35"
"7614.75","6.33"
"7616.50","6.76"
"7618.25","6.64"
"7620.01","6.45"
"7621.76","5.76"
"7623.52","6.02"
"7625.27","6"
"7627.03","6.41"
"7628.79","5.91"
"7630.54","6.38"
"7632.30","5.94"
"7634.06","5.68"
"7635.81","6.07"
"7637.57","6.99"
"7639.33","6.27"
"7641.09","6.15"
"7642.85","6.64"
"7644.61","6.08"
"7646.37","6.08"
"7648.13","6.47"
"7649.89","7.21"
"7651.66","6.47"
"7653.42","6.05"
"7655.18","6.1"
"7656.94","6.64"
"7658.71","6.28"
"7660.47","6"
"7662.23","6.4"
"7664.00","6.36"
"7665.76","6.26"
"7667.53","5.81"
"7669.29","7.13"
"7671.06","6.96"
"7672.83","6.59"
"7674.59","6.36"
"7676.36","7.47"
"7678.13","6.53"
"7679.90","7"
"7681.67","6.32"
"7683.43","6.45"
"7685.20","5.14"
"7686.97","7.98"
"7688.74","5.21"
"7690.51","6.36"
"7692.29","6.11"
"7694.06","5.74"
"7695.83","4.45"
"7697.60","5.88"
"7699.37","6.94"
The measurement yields -3.0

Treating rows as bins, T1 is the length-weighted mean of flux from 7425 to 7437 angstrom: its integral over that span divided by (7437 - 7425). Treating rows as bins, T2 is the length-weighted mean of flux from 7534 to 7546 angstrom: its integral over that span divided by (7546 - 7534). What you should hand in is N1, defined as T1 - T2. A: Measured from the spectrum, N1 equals 0.16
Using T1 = 6.88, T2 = 6.72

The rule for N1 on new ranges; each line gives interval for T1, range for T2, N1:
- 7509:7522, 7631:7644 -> 0.64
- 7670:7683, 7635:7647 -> 0.41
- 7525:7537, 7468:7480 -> 0.24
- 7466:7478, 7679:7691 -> 0.19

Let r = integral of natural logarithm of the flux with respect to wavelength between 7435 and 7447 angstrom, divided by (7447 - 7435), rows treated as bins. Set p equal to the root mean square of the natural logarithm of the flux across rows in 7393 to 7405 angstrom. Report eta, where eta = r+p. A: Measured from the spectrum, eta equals 3.82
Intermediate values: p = 1.89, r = 1.93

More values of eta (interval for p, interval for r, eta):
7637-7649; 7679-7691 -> 3.69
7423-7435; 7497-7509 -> 3.84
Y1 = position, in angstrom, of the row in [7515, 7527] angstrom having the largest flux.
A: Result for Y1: 7522.38 angstrom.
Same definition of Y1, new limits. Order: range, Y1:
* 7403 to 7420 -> 7415.76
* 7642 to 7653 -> 7649.89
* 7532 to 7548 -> 7539.72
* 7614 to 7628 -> 7616.50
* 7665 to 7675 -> 7669.29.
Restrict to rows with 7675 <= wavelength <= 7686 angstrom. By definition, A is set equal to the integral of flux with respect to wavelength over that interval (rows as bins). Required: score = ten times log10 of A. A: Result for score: 18.5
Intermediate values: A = 71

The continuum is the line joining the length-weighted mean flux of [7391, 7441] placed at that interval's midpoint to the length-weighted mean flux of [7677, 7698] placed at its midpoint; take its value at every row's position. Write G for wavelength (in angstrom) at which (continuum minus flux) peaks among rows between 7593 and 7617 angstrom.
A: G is 7605.98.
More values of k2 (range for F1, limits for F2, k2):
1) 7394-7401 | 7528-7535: 2.1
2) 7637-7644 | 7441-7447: -7.3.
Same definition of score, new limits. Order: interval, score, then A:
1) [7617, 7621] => 14.2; 26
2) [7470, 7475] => 15.3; 34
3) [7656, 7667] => 18.4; 69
